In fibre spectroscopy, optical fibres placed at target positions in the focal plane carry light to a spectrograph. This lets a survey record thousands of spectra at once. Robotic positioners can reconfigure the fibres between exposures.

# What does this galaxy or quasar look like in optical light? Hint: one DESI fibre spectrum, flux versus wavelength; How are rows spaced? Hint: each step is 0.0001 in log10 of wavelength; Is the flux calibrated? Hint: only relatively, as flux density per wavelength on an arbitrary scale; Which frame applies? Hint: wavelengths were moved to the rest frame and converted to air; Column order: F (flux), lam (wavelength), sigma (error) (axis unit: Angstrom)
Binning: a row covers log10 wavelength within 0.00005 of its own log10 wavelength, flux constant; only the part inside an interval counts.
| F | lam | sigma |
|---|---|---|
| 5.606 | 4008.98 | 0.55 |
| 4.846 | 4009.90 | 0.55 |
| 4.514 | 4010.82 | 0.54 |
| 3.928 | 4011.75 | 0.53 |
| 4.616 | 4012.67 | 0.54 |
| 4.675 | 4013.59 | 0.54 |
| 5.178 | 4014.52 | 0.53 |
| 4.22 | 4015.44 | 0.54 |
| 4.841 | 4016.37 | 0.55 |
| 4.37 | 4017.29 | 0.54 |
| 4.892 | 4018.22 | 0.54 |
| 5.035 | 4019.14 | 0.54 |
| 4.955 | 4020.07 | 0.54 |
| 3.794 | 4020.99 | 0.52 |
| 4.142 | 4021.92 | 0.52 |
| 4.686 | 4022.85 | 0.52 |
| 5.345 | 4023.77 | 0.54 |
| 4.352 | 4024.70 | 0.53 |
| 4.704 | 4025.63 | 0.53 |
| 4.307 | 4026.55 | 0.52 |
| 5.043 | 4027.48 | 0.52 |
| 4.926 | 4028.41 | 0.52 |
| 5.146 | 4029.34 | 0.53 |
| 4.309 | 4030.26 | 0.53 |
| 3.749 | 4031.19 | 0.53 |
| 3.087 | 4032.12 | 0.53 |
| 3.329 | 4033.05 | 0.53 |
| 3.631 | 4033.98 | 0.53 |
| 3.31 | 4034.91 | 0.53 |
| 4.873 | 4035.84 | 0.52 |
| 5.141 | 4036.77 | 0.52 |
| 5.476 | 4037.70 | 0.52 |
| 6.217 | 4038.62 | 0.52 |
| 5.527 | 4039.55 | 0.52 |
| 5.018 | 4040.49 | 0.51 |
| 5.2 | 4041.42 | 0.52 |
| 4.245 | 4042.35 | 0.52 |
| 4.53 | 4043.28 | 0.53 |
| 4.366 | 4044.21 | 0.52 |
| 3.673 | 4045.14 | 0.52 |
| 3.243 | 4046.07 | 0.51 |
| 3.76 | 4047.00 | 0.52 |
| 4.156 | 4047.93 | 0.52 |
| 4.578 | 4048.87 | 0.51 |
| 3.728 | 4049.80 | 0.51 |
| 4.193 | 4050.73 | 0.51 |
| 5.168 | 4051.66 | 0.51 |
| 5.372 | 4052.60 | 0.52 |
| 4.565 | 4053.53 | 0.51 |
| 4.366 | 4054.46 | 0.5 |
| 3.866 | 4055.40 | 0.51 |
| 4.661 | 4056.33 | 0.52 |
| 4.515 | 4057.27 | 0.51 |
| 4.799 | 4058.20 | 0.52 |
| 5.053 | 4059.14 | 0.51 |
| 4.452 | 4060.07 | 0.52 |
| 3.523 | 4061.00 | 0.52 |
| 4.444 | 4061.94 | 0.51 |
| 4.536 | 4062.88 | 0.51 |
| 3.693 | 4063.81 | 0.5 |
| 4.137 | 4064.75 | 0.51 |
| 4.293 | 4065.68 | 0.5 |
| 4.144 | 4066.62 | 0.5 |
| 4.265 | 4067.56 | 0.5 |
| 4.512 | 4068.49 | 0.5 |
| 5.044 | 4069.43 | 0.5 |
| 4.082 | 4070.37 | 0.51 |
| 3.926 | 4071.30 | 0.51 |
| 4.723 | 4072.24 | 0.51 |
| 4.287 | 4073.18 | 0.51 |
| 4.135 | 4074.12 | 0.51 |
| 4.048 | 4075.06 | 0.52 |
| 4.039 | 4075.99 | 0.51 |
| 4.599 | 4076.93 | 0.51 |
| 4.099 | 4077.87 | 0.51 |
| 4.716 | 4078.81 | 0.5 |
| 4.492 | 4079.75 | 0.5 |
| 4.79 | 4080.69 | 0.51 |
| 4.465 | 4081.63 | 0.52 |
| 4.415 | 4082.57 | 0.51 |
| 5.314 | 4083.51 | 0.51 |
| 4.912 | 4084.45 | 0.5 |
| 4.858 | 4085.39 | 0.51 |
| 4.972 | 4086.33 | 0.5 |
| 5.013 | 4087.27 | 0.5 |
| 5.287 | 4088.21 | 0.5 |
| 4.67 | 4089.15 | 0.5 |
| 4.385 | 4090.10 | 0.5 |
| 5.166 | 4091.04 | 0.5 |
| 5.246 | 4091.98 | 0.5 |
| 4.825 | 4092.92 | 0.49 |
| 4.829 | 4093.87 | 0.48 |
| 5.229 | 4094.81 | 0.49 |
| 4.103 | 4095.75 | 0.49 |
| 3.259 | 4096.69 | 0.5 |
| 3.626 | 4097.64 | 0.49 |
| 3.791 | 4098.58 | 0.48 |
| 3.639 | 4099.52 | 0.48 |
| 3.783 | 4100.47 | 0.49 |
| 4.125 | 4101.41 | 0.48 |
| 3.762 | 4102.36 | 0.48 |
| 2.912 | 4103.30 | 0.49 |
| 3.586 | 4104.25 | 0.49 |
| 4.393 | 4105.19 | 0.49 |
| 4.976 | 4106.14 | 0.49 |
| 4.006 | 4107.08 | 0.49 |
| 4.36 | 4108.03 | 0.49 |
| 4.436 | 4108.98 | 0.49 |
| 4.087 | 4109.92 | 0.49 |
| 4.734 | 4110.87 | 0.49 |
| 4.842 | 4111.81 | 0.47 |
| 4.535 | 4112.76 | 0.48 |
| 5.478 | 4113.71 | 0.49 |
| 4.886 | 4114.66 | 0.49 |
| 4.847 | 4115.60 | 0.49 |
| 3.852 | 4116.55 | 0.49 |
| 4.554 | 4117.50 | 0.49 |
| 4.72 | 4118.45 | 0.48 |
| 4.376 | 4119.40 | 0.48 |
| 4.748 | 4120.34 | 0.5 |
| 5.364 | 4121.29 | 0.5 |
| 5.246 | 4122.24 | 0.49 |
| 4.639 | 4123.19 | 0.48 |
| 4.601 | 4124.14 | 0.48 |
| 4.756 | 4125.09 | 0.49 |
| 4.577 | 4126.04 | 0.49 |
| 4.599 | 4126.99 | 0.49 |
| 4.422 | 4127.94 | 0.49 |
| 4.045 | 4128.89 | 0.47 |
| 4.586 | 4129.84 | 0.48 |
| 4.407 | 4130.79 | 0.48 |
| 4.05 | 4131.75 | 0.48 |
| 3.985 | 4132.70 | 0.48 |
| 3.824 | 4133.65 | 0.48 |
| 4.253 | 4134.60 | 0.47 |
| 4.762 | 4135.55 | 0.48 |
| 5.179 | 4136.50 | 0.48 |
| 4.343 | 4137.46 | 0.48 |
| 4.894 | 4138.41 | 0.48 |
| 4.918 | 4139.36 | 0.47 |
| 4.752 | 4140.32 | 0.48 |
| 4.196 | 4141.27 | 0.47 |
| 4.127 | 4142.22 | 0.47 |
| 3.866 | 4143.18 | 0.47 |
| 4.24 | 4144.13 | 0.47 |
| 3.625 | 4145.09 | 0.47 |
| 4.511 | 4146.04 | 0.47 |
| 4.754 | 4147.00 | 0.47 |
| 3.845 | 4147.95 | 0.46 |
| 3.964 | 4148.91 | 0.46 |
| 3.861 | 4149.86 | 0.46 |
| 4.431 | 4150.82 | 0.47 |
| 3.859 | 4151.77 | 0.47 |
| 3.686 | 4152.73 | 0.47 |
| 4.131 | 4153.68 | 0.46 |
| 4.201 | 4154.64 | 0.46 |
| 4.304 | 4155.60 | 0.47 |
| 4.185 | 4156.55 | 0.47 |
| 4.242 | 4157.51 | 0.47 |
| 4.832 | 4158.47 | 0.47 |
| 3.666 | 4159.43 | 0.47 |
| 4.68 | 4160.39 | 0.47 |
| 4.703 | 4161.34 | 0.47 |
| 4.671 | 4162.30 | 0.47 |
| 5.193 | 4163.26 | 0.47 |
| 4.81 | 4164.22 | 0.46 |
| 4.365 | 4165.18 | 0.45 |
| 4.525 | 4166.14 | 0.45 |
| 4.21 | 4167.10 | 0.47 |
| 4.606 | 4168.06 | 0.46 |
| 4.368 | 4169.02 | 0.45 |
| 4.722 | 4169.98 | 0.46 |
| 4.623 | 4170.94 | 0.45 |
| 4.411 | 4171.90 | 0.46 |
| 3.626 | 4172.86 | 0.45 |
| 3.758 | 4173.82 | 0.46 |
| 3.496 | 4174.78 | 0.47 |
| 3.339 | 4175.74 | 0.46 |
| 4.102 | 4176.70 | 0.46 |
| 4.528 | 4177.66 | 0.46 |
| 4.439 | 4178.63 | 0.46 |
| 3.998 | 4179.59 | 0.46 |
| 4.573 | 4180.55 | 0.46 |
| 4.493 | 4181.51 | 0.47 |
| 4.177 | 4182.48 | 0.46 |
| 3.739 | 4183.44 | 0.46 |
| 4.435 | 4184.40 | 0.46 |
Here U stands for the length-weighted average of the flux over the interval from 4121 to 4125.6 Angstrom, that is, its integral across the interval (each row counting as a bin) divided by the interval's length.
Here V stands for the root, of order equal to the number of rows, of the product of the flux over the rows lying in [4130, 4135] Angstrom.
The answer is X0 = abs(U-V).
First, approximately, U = 4.90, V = 4.1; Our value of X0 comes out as 0.8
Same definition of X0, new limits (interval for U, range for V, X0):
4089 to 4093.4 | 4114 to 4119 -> 0.3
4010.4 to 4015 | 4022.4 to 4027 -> 0.1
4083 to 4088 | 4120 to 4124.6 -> 0.1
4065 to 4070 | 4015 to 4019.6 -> 0.2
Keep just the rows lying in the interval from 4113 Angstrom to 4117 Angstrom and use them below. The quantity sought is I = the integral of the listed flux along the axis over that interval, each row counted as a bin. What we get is 19.0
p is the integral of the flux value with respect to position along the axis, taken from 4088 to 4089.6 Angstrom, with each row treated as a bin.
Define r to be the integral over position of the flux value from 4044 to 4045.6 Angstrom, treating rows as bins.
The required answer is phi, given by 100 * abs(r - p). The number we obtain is 155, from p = 7.9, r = 6.3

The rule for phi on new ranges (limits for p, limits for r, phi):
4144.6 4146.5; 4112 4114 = 213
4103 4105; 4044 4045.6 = 53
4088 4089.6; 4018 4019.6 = 9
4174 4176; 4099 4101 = 50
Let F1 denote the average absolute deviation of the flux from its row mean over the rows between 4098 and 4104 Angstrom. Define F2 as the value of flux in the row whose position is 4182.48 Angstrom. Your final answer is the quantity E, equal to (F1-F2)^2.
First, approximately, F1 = 0.26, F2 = 4.177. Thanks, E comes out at 15.3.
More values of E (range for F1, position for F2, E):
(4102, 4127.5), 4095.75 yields 13.7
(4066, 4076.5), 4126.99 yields 18.9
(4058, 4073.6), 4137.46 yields 16.1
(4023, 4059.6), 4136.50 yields 21.1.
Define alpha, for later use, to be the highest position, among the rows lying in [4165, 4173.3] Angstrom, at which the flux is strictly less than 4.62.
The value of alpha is 4172.86 Angstrom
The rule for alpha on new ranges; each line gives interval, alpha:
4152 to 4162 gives 4159.43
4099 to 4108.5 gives 4108.03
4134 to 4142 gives 4141.27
